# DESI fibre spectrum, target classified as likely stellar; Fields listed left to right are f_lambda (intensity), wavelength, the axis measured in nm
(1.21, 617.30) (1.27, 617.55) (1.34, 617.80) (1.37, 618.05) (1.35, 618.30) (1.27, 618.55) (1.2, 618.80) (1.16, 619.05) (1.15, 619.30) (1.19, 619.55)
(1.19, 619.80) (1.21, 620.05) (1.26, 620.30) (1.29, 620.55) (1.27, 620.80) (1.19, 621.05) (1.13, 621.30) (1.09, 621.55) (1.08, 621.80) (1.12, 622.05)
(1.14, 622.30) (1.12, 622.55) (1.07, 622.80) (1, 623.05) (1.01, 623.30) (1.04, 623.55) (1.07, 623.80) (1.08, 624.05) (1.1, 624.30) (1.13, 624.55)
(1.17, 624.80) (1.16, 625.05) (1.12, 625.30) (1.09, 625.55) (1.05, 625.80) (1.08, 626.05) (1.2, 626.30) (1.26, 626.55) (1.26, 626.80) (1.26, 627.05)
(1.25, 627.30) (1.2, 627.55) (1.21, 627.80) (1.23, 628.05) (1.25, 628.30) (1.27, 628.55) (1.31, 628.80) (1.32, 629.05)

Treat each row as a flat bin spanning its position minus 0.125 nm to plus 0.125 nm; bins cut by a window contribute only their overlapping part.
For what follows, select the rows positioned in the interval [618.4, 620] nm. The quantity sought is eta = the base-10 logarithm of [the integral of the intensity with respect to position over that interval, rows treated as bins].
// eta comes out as 0.282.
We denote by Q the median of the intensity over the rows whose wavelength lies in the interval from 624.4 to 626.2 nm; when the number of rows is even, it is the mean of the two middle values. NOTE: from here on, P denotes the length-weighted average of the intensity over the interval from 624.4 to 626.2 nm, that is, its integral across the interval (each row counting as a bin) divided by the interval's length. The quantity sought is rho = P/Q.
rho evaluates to 0.996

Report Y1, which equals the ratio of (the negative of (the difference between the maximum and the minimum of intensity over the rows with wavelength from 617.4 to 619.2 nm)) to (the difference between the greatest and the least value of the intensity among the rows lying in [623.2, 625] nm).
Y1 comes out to -1.3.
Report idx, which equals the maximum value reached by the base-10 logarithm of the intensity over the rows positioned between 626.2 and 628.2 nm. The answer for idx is 0.100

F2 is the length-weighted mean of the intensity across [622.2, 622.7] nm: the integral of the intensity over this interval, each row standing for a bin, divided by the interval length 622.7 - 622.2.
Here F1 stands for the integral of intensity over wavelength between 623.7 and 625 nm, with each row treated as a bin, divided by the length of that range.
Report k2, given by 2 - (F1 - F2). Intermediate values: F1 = 1.11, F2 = 1.13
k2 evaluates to 2.01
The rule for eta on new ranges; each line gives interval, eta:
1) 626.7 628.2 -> 0.268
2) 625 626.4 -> 0.193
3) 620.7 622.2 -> 0.235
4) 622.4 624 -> 0.227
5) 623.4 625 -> 0.245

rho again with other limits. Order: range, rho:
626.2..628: 0.988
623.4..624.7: 1.004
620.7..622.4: 1.012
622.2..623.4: 0.998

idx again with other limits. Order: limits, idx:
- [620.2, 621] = 0.111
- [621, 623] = 0.076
